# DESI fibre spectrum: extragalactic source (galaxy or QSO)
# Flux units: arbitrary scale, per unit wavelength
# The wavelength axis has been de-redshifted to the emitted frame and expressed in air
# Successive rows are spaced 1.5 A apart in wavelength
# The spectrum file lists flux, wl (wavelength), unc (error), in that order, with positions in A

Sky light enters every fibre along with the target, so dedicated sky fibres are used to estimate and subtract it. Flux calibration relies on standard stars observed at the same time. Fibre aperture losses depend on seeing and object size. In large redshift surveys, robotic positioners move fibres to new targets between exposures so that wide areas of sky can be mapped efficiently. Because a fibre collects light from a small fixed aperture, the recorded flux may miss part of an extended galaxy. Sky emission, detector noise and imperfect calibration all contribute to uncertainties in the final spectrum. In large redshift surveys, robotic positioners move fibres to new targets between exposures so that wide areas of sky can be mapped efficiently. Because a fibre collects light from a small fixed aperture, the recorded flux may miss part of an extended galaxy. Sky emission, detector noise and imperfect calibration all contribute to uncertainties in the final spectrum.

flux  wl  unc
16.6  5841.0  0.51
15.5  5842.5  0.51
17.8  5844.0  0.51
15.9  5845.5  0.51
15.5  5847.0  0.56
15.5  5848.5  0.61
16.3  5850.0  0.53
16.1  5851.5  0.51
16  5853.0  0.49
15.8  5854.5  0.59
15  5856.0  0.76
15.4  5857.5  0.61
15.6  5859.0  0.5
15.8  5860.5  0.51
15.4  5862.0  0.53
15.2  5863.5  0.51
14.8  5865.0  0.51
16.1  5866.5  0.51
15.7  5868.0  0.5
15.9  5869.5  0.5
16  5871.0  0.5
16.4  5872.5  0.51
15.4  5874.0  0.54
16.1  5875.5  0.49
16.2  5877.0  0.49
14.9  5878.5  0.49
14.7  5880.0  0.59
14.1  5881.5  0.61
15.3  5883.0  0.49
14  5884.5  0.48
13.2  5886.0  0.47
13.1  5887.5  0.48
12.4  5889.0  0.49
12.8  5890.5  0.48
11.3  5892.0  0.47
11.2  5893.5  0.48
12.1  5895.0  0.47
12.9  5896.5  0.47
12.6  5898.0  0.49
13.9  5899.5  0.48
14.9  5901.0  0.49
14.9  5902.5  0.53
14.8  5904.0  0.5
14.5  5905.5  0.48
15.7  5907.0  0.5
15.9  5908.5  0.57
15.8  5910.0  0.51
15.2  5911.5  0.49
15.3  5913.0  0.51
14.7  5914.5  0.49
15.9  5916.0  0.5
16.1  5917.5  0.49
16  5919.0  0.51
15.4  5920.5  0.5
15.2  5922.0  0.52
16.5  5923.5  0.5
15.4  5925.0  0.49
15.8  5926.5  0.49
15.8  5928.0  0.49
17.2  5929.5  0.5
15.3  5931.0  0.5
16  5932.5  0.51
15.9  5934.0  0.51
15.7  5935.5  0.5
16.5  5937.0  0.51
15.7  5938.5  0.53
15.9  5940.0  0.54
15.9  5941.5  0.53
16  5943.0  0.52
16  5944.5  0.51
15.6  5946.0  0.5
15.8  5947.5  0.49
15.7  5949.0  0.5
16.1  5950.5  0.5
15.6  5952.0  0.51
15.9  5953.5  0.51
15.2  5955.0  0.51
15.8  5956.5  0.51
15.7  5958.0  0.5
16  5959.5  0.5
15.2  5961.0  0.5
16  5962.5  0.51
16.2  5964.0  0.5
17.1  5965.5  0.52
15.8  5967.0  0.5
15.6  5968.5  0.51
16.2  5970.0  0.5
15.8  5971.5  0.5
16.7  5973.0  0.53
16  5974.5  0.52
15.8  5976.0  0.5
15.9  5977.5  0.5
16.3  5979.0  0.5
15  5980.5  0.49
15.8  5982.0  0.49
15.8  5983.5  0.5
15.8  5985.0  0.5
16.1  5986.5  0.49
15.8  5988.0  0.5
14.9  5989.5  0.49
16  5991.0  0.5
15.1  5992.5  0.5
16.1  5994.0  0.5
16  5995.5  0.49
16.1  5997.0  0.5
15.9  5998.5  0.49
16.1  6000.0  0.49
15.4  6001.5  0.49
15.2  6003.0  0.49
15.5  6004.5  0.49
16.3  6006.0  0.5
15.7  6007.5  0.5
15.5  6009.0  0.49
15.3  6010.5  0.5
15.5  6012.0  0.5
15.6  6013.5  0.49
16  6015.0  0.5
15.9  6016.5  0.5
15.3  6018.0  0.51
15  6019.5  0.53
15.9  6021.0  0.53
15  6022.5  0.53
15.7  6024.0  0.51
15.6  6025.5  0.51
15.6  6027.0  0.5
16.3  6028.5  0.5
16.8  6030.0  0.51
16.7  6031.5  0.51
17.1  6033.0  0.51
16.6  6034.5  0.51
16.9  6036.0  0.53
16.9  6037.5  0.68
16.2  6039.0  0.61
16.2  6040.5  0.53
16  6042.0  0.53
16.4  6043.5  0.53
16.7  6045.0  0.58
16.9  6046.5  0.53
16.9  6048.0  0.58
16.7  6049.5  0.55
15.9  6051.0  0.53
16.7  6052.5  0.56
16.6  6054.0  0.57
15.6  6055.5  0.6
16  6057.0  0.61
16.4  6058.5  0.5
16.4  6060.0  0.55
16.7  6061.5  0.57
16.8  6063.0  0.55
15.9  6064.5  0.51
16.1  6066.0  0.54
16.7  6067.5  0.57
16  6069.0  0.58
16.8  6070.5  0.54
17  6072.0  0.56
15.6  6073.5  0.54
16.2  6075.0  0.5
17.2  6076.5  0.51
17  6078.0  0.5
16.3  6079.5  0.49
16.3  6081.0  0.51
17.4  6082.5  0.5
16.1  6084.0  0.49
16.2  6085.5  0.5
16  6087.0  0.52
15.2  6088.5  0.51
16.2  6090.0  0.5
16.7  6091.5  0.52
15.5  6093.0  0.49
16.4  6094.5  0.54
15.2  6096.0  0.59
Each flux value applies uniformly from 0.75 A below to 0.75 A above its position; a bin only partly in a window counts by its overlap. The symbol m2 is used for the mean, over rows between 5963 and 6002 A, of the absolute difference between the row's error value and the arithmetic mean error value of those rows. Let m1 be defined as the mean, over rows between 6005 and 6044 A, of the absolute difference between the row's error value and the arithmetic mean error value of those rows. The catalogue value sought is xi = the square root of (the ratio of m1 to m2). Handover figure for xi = 2.0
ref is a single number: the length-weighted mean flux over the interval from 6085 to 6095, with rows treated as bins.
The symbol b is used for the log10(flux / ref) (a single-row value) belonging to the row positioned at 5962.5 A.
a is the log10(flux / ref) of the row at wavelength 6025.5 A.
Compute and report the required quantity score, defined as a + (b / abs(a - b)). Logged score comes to 0.0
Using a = -0.011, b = 0.000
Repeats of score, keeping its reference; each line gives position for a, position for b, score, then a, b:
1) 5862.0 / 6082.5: 0.7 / -0.017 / 0.036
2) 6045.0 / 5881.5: -0.7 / 0.018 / -0.055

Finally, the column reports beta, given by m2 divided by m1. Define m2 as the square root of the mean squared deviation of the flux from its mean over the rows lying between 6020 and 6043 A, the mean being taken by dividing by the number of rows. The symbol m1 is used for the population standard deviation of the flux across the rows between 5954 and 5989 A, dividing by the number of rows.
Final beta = 1.32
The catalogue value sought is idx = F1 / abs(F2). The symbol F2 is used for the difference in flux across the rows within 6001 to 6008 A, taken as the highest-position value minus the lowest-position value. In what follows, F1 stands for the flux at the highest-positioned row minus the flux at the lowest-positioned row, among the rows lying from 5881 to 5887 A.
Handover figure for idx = -3.0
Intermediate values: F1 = -0.90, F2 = 0.30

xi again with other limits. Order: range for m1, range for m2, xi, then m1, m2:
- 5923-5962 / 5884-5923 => 0.8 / 0.010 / 0.016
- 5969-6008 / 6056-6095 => 0.5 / 0.006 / 0.027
